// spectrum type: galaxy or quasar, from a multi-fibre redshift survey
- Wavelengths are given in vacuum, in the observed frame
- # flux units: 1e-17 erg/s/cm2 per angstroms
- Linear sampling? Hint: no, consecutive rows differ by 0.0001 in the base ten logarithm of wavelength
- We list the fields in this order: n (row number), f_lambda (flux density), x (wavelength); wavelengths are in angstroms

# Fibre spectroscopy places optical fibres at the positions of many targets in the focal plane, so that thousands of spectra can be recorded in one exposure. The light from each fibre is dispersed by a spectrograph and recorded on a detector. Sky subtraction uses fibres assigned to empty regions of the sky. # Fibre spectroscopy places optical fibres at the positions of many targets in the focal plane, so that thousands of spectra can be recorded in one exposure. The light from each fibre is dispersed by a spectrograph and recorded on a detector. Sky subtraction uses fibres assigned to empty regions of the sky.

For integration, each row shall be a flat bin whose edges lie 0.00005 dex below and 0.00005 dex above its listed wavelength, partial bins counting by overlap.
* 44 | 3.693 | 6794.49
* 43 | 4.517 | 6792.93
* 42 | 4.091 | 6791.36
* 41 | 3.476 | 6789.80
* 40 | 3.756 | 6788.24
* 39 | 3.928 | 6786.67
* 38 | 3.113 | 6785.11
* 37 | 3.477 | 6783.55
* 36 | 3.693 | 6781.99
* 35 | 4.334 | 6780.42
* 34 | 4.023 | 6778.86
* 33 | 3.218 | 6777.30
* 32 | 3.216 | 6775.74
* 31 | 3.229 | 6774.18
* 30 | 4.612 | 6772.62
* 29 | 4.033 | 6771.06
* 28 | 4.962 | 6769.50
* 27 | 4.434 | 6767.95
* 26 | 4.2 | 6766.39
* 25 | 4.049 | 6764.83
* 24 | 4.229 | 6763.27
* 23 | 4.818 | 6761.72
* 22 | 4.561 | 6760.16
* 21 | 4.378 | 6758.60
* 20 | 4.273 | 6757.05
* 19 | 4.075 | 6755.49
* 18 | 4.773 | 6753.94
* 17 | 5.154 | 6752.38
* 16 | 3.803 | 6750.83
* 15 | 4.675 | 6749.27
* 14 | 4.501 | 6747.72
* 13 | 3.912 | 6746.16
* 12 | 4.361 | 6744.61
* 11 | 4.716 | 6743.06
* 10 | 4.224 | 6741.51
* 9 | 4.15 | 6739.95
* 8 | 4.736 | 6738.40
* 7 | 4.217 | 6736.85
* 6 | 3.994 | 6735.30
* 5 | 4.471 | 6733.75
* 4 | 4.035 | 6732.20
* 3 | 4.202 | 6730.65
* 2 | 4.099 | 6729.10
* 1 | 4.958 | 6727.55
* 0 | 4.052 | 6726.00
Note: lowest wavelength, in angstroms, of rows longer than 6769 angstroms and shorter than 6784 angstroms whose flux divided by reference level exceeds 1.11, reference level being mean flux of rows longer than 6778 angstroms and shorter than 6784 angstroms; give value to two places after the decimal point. 6769.50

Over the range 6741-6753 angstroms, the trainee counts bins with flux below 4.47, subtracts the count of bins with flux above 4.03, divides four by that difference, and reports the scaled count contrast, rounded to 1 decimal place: -2.0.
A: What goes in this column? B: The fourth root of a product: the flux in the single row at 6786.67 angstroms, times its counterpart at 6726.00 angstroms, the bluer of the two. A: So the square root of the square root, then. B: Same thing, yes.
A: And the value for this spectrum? 2.00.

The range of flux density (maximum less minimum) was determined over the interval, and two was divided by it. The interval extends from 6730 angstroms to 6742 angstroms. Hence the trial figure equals 2.7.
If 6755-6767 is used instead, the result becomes 2.6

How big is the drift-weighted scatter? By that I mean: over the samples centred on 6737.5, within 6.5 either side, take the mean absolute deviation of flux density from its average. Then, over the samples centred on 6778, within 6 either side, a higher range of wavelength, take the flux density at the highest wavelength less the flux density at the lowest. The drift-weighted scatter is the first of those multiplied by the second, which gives -0.28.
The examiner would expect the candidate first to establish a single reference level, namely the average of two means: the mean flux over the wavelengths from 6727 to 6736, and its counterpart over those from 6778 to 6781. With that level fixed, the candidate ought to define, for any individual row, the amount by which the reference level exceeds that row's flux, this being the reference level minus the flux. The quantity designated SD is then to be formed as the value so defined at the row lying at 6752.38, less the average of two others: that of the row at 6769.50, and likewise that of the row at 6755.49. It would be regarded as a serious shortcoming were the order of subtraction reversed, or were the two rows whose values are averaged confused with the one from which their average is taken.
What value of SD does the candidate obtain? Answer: -0.64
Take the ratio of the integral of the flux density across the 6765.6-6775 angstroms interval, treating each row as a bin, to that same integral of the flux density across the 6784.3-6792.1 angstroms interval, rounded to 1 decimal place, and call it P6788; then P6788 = 1.4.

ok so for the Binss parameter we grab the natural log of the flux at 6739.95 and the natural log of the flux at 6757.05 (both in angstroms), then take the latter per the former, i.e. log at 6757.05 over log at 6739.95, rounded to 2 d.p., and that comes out 1.02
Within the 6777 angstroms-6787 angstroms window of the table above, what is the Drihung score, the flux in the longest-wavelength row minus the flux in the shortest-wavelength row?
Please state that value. 0.7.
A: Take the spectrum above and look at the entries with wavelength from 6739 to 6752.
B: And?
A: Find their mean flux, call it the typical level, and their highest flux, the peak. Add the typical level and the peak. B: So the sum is 9.0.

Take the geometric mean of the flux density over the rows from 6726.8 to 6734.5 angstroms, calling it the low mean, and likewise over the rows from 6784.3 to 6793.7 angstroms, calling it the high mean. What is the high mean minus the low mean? -0.6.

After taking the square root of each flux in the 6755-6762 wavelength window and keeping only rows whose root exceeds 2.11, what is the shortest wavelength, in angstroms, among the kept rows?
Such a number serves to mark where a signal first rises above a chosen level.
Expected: 6760.16 angstroms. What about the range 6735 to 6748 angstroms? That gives 6738.40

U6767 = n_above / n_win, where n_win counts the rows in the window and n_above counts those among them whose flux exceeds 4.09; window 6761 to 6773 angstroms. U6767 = 0.75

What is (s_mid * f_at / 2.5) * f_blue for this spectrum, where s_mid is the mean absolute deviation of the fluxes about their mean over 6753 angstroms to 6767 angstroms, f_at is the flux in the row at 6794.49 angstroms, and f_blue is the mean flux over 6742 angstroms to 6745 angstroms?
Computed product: 1.55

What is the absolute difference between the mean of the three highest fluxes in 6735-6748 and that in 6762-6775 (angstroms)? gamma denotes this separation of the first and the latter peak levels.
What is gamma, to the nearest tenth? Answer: 0.0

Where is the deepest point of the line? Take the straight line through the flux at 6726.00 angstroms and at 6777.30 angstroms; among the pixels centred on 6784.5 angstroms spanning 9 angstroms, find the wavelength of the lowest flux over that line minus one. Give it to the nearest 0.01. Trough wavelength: 6785.11 angstroms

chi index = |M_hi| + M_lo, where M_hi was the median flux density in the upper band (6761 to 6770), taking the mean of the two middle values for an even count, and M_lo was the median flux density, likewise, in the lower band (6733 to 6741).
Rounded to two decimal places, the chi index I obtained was 8.55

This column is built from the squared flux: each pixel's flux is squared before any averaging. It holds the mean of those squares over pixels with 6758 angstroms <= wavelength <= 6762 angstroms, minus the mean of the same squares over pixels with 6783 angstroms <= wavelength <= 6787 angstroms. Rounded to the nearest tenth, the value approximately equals 8.7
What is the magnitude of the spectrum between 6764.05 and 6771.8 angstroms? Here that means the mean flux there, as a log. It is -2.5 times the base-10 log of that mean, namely -1.59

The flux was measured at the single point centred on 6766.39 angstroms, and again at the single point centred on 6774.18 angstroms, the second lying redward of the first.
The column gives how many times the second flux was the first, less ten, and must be -9.23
